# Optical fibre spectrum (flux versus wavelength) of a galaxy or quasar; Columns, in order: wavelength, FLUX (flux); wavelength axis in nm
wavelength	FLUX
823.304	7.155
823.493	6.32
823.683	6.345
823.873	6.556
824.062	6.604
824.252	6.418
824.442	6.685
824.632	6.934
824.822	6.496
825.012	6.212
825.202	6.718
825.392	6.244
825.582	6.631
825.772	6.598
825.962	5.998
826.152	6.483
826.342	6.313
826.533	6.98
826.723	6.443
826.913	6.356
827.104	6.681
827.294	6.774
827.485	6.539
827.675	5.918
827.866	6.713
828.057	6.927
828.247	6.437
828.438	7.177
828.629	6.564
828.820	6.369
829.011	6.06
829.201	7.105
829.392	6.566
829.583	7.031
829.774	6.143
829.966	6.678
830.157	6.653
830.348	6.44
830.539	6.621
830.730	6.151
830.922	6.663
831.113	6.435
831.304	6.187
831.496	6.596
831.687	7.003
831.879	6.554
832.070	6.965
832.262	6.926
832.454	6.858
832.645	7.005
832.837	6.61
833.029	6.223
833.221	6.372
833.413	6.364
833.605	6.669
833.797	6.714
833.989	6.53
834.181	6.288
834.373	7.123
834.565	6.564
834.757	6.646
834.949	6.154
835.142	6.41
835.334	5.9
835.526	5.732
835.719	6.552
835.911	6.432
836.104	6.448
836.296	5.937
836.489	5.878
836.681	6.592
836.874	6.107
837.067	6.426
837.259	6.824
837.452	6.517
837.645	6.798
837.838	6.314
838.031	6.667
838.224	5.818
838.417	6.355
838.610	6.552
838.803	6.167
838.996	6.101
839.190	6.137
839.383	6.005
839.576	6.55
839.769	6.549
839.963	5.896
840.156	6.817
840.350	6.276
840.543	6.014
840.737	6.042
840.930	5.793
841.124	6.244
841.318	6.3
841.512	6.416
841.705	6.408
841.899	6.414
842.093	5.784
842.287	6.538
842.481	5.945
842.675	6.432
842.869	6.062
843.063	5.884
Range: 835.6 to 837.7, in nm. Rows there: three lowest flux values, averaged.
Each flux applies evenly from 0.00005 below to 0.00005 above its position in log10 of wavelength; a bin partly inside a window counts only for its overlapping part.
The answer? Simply 6.0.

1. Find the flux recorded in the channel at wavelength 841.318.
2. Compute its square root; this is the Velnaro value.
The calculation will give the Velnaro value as 2.51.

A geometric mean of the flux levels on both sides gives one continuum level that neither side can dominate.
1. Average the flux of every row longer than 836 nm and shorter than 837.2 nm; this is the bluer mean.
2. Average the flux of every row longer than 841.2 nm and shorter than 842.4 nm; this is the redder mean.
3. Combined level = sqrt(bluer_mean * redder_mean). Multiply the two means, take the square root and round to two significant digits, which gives 6.3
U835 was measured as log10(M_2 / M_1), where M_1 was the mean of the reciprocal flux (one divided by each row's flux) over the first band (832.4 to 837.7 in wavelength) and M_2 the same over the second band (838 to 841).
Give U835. 0.015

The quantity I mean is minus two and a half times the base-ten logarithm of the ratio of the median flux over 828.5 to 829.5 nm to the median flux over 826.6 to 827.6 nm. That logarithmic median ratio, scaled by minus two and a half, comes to 0.00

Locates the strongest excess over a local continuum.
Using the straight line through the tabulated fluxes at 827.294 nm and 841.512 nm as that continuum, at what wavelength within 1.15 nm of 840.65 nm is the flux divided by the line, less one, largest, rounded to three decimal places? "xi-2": 840.156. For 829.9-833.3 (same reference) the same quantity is 832.645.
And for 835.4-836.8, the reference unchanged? 836.681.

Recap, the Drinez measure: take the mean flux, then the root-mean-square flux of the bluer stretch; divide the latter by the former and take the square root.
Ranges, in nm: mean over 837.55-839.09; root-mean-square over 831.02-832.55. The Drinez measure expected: 1.03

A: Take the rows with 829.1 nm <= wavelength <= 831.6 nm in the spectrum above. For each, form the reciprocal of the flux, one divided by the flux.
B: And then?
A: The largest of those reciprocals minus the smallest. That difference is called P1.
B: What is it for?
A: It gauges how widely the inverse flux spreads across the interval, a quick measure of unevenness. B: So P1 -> 0.0220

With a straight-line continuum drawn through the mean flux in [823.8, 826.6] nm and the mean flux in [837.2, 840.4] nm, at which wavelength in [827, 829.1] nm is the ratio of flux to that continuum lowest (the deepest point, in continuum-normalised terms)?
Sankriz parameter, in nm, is 827.675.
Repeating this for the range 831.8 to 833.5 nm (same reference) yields 833.029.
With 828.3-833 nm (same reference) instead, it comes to 829.011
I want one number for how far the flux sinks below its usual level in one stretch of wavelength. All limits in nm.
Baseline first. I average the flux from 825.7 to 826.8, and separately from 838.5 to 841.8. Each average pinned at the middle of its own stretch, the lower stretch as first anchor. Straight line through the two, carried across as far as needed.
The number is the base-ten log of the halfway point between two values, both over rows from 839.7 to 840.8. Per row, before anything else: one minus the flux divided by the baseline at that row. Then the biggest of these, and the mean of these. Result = -1.56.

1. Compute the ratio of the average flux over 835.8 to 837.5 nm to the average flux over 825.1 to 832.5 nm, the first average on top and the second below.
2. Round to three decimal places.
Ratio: 0.966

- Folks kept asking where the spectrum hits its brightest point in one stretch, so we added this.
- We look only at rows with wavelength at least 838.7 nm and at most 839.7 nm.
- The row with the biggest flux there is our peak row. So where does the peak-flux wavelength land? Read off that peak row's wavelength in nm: 839.576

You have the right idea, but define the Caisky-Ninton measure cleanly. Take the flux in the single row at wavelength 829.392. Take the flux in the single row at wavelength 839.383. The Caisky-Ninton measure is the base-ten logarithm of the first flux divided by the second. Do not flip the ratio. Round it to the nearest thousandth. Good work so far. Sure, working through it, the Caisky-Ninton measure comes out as 0.039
